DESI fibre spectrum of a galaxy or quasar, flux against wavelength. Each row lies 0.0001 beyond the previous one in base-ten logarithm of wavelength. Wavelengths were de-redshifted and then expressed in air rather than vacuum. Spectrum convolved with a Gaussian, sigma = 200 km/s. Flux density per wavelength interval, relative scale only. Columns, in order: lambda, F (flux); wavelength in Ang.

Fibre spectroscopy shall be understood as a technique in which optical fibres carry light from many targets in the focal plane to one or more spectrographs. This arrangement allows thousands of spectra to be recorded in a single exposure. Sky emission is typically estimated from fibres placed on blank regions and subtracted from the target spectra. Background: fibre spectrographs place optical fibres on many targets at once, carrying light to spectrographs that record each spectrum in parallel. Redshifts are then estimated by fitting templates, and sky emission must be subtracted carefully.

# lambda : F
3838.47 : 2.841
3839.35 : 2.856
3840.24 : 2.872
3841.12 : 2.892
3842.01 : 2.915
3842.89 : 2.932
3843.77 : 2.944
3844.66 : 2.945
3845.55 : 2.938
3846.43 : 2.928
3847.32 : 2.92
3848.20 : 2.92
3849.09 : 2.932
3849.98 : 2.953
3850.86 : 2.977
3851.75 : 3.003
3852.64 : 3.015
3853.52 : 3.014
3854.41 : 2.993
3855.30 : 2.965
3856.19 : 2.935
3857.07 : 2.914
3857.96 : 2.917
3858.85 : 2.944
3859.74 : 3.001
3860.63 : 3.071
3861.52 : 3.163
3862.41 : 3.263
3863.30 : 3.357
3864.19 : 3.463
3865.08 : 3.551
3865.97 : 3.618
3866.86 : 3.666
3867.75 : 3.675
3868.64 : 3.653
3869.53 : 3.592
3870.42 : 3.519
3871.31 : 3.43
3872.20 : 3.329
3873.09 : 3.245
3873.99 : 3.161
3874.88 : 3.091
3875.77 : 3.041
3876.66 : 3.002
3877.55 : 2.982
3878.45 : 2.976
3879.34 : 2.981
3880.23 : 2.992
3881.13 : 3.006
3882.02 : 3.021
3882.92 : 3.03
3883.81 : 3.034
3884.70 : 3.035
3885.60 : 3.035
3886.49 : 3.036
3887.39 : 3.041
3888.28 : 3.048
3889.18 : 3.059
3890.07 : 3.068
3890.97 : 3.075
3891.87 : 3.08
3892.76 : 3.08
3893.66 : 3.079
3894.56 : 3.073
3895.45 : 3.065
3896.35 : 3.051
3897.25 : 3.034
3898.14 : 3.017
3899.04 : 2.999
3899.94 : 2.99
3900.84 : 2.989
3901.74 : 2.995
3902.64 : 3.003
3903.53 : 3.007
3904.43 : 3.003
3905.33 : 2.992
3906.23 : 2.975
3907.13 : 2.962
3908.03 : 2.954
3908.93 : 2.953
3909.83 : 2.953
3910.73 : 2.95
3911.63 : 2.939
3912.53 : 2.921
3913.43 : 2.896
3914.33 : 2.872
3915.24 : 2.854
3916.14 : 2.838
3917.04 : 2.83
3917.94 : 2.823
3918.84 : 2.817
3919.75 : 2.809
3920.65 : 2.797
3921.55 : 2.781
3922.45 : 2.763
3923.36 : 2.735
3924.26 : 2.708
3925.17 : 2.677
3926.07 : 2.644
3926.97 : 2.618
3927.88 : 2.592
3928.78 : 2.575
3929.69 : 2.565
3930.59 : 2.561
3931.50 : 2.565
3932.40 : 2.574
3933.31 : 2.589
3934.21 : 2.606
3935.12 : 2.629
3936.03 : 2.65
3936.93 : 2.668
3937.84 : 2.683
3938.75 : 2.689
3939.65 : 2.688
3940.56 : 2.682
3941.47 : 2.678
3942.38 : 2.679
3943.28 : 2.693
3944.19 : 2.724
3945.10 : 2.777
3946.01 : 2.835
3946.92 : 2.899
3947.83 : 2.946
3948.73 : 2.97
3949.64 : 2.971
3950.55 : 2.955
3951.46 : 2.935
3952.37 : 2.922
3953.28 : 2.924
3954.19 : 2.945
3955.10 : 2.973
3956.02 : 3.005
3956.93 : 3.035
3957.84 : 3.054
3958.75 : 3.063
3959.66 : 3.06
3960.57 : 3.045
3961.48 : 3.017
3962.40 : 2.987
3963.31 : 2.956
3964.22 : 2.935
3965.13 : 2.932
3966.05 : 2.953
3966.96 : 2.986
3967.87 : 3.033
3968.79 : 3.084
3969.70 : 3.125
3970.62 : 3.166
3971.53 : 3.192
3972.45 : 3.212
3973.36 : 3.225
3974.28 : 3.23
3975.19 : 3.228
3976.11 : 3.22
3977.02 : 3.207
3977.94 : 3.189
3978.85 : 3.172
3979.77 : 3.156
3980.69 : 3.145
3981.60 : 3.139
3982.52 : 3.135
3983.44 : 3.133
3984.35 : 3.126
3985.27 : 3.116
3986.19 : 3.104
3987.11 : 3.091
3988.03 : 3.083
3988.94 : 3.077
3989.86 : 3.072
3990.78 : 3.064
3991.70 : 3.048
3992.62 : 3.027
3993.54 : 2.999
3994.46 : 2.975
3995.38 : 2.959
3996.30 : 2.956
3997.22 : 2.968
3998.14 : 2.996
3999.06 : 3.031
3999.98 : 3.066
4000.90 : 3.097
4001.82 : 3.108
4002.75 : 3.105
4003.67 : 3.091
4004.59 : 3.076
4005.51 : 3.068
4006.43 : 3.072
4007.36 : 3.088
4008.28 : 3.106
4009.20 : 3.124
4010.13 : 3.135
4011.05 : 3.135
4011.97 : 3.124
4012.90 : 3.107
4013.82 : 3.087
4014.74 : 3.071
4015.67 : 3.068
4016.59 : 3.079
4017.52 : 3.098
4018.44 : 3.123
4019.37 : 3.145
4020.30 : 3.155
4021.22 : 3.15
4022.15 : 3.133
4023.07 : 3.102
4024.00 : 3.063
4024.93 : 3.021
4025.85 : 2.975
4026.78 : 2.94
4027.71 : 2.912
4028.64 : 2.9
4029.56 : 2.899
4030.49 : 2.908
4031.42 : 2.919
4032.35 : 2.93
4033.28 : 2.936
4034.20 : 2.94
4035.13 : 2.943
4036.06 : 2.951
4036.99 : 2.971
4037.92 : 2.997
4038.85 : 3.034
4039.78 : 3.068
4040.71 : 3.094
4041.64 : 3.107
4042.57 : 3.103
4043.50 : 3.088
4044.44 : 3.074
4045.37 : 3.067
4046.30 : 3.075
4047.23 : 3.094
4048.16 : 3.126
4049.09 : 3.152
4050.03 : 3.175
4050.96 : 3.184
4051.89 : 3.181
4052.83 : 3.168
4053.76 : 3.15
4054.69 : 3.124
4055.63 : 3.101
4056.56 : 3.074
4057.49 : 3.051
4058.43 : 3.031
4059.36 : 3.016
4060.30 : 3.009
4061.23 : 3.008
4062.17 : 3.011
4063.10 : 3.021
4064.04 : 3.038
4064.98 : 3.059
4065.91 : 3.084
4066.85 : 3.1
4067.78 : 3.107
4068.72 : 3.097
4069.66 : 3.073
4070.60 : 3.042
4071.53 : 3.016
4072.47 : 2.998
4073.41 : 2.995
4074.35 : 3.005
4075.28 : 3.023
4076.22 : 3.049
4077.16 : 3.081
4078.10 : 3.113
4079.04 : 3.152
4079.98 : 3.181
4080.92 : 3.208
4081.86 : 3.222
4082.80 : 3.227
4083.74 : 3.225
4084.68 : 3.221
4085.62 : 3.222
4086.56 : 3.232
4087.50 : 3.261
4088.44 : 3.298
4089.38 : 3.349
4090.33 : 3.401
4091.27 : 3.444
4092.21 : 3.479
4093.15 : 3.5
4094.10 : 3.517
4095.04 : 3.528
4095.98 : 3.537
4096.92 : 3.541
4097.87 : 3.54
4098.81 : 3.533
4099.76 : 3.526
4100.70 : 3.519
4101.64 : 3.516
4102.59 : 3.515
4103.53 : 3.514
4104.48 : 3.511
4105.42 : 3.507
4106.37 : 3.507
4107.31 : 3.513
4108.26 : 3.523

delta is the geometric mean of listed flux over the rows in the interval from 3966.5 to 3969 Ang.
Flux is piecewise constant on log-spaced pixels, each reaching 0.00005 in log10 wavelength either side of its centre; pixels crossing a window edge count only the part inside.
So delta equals 3.03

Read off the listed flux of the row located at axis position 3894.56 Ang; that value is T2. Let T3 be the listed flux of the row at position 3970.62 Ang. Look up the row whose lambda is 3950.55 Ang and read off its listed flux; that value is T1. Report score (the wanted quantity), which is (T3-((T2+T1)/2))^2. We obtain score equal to 0.023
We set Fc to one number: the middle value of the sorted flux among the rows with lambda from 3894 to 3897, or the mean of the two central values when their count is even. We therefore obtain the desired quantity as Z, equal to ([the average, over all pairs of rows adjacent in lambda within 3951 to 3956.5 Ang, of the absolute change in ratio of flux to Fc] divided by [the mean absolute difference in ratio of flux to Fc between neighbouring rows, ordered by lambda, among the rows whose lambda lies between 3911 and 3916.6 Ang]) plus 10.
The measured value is 10.95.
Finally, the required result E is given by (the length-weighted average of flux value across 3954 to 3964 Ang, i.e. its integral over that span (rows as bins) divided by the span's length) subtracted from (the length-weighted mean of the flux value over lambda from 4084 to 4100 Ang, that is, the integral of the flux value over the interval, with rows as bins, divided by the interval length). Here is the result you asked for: 0.40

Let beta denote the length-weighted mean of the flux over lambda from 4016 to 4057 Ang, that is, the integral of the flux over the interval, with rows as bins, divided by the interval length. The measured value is 3.06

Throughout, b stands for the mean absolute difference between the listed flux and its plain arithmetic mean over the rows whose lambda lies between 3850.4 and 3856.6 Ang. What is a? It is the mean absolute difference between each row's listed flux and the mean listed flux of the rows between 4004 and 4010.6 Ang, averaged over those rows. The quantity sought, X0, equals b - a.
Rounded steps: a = 0.022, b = 0.023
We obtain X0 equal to 0.001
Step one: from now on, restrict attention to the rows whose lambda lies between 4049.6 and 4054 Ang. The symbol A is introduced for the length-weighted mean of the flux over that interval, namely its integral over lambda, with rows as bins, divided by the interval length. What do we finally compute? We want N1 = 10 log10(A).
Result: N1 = 5.02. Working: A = 3.17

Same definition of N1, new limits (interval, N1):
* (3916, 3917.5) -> 4.53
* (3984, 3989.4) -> 4.91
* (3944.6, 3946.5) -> 4.47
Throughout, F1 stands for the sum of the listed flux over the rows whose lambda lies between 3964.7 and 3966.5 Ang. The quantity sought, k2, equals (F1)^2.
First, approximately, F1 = 6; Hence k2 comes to 35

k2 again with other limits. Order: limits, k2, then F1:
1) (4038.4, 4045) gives 465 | 22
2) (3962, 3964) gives 35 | 6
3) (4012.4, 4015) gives 86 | 9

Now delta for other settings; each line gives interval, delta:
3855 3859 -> 2.93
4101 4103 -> 3.52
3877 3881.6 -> 2.99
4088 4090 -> 3.32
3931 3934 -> 2.58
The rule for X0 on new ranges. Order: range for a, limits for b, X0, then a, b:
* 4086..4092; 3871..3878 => 0.064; 0.067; 0.131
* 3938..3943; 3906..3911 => 0.003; 0.004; 0.007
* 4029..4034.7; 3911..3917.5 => 0.021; 0.013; 0.034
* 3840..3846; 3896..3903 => -0.005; 0.023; 0.018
